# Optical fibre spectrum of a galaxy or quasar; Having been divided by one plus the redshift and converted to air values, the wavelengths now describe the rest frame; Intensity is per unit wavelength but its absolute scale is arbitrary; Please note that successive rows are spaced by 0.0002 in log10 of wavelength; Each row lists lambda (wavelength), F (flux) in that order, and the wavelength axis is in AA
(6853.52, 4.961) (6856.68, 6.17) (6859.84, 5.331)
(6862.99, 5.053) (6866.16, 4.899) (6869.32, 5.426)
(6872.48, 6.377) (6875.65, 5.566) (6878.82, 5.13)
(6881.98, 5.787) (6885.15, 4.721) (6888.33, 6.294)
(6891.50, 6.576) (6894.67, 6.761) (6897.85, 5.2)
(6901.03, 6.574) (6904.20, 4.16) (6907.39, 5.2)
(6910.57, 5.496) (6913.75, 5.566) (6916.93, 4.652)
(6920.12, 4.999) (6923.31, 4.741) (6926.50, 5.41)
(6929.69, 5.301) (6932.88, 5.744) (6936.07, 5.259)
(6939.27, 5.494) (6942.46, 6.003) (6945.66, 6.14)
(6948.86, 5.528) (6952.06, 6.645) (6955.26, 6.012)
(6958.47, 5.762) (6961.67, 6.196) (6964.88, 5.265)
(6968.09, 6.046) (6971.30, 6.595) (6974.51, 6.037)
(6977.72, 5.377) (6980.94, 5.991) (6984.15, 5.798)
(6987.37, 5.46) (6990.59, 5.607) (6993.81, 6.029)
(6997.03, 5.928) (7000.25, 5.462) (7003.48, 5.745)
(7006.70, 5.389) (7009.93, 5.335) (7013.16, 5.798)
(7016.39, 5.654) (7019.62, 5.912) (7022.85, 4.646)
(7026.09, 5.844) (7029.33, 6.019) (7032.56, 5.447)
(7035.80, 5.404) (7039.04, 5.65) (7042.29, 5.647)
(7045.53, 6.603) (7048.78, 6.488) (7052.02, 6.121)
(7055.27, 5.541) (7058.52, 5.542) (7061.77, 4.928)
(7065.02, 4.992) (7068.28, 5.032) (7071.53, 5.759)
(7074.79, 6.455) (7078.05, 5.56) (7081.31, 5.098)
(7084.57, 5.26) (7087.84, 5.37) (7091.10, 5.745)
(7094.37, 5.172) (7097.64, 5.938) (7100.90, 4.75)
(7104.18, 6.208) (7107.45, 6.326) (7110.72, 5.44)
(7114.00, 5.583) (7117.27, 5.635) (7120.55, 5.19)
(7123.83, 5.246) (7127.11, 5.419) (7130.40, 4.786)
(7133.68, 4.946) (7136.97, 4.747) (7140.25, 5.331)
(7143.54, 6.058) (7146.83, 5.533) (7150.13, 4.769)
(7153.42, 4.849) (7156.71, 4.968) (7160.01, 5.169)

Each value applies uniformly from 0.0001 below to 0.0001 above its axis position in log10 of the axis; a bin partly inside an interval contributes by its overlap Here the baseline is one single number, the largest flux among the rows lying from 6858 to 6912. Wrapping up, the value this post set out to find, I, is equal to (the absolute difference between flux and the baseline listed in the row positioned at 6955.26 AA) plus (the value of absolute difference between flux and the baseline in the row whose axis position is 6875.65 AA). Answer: 1.9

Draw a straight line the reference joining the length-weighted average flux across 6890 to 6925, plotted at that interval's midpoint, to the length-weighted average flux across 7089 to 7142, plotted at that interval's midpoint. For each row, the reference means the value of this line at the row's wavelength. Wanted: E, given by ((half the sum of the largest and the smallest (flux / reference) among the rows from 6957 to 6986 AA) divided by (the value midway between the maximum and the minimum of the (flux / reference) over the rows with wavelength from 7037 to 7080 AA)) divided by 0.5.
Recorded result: 2.05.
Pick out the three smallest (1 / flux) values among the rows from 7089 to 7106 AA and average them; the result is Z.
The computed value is 0.168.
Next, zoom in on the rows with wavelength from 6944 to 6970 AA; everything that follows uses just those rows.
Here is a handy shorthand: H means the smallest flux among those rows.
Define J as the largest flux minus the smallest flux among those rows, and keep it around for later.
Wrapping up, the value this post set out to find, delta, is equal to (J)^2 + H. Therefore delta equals 7.2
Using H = 5.265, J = 1.4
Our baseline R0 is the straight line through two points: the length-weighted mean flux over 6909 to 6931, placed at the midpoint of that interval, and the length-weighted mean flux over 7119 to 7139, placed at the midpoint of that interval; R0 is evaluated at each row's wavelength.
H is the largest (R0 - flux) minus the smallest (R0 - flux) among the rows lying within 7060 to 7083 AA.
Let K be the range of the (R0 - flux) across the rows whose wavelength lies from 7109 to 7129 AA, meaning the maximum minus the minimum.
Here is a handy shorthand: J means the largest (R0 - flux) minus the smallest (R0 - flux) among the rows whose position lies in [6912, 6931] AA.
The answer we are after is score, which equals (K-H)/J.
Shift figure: -1.2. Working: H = 1.53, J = 0.9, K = 0.4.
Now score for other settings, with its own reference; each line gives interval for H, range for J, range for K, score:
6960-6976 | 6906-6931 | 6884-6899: 0.8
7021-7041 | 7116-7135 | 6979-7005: -1.0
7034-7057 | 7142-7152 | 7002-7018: -0.6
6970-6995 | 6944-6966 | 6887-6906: 1.0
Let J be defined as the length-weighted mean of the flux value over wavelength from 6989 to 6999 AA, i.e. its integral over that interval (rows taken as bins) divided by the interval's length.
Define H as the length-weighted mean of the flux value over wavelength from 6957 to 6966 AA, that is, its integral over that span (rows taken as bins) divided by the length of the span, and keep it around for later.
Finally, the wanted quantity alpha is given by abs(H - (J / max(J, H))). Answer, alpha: 4.8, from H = 5.8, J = 5.84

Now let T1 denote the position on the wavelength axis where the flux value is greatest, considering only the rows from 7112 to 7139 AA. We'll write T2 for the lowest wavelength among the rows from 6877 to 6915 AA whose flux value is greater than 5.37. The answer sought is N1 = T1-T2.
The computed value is 235.3 AA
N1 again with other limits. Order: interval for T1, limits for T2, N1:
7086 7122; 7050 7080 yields 55.4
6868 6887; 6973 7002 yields -102.0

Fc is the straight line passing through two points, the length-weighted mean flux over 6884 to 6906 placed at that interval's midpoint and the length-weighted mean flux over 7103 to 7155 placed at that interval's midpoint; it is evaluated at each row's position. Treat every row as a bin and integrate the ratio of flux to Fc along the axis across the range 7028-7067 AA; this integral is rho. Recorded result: 40.3 AA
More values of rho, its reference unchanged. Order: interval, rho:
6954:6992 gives 39.4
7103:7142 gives 39.1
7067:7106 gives 39.7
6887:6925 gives 36.4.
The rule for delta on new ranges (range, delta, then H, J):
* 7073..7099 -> 6.9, 5.098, 1.4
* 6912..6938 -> 5.8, 4.652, 1.1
